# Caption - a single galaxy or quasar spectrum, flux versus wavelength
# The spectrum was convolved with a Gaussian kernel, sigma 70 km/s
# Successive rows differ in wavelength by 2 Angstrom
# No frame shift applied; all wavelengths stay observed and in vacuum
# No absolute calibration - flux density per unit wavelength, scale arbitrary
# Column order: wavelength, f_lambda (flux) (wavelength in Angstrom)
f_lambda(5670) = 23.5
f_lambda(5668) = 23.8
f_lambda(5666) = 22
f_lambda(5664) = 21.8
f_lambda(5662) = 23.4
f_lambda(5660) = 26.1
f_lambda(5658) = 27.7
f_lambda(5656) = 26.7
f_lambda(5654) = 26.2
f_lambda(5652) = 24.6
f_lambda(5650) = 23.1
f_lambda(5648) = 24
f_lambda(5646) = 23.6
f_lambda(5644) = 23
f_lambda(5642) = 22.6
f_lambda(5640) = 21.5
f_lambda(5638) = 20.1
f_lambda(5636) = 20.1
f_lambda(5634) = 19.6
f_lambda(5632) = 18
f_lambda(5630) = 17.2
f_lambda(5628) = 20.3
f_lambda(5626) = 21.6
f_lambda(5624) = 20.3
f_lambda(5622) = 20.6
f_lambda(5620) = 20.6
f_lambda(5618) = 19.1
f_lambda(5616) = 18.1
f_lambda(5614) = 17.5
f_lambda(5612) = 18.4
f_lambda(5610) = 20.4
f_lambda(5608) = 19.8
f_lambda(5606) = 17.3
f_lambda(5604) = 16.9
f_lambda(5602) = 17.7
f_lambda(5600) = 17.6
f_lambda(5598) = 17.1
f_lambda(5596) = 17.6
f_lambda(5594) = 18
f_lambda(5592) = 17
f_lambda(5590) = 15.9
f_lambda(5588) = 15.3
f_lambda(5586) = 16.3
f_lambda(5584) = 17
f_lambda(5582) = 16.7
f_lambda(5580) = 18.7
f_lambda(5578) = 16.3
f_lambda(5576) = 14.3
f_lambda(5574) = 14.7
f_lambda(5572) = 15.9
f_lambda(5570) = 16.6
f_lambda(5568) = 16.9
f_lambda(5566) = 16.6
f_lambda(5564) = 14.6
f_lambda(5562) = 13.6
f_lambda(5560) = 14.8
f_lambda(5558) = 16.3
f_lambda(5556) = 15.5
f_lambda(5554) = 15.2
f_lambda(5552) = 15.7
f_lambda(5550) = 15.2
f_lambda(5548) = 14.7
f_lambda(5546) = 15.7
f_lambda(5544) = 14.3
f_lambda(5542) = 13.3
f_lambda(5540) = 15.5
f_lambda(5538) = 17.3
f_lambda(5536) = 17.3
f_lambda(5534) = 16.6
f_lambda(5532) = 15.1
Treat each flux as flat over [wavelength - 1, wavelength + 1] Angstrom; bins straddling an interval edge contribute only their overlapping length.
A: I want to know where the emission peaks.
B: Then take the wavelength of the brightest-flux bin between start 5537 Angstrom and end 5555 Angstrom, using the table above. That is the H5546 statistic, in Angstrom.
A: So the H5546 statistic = 5538 Angstrom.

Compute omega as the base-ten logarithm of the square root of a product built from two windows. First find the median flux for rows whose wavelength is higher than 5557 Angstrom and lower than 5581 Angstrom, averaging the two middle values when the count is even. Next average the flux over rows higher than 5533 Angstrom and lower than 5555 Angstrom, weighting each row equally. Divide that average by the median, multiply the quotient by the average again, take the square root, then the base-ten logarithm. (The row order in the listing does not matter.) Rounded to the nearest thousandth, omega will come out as 0.588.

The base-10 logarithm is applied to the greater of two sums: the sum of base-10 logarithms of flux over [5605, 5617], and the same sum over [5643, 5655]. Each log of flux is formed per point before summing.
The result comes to 0.92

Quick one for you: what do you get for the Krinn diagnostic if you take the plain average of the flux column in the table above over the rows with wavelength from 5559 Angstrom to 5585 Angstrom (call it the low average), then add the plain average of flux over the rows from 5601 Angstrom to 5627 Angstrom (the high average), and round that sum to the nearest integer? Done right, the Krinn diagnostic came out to 35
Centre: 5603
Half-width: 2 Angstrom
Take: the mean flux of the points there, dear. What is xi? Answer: 17.3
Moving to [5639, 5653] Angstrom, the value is 23.2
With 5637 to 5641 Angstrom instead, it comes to 20.8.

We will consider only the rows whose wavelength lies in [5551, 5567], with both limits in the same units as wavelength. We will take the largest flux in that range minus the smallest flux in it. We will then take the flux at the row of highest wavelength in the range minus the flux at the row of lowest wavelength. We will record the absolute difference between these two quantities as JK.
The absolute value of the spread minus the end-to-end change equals 2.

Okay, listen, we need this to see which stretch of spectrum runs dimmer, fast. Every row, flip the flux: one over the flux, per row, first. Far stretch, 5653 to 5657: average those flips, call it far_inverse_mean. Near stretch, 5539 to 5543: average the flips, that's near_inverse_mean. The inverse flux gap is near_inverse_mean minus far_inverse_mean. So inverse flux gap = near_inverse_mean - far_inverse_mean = 0.032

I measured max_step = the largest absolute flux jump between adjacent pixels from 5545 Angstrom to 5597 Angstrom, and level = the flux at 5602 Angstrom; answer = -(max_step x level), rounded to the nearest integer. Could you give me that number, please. -42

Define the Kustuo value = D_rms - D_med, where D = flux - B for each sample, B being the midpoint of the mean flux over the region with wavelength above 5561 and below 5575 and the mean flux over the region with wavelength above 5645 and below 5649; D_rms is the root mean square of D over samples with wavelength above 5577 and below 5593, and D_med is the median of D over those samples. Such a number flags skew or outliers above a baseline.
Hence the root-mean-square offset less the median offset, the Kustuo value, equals 6.3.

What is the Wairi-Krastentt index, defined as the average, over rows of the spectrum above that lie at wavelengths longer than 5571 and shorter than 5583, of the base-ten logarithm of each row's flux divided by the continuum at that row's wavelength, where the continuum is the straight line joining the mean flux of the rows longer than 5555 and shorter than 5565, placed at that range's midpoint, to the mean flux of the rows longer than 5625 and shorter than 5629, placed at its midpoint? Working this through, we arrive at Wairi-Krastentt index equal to -0.012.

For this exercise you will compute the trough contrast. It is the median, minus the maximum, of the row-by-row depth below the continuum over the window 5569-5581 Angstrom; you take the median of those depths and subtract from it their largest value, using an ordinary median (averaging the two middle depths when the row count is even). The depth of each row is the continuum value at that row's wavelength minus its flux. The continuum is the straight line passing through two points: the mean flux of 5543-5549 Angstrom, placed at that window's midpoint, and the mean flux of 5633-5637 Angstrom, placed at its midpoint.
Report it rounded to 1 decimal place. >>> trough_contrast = -1.9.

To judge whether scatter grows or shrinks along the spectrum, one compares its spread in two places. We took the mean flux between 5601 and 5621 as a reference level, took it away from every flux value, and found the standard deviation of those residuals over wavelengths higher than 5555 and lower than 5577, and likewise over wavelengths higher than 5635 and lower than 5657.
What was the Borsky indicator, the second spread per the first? 1.96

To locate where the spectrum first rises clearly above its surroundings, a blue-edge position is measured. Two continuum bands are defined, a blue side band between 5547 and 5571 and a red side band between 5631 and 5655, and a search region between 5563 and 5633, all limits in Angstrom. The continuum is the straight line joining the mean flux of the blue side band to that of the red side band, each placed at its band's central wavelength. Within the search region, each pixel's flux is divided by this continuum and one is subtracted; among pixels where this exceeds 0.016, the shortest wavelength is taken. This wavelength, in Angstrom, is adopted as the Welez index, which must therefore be 5566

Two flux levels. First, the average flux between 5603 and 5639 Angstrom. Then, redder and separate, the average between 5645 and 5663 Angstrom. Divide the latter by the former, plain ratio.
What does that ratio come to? 1.30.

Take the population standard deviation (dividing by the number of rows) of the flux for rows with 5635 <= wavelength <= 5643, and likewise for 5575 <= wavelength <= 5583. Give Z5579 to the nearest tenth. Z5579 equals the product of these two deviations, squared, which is 2.7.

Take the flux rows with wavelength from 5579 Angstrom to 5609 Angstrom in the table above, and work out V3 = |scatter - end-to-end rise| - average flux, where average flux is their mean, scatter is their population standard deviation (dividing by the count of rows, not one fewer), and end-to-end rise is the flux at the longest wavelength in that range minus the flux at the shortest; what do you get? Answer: -17.2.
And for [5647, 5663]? -23.1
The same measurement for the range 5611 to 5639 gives -19.0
